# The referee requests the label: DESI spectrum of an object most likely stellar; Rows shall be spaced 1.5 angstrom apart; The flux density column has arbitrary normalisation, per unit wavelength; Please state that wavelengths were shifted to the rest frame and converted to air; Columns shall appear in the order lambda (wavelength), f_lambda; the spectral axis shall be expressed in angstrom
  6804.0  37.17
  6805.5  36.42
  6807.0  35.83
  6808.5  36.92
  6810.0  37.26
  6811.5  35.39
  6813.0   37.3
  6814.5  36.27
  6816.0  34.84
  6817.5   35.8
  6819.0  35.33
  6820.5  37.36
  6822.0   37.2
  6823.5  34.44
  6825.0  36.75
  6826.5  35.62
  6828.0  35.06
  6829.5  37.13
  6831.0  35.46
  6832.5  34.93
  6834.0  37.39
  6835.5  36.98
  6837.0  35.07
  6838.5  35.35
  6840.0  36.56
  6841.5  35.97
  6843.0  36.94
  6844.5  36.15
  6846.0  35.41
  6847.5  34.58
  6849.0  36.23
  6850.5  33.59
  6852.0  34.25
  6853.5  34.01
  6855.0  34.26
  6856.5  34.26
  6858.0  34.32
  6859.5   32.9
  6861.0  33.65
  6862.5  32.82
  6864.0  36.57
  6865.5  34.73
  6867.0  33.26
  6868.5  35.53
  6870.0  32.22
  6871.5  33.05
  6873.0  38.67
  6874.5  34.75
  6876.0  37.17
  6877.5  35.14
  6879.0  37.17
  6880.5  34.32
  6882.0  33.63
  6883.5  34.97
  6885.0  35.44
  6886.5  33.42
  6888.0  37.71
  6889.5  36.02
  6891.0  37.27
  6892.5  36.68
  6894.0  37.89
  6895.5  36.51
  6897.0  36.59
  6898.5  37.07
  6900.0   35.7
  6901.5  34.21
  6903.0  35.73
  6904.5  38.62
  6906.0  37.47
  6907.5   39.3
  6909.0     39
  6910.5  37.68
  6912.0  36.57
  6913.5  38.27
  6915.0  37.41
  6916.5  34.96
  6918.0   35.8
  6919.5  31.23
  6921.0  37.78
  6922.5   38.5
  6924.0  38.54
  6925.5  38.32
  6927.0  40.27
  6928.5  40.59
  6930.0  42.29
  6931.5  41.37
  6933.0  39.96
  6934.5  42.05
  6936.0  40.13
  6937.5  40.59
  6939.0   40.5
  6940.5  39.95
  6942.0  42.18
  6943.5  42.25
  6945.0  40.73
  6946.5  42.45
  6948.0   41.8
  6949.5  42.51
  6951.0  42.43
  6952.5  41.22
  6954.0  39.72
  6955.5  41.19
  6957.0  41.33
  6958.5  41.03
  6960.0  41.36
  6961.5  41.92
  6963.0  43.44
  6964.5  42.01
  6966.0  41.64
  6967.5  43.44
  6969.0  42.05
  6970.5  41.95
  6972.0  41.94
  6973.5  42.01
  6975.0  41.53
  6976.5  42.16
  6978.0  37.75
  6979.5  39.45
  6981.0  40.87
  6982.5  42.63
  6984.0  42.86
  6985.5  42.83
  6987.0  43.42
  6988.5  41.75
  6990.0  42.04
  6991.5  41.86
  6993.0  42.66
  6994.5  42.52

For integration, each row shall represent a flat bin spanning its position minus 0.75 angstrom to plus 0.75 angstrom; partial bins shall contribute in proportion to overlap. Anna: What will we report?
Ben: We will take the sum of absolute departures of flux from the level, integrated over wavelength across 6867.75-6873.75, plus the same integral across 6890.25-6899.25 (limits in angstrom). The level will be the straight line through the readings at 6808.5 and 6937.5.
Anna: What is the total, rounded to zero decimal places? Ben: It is 44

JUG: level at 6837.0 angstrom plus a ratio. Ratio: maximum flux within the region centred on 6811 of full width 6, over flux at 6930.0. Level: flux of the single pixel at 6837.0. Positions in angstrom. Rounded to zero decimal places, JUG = 36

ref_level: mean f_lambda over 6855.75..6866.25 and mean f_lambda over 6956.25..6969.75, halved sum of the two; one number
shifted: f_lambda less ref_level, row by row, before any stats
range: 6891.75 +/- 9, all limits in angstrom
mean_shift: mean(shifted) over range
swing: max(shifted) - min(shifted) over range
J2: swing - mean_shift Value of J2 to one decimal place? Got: 6.3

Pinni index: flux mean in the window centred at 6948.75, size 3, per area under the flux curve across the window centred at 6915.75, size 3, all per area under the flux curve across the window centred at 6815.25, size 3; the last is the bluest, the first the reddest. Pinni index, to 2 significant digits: 0.0036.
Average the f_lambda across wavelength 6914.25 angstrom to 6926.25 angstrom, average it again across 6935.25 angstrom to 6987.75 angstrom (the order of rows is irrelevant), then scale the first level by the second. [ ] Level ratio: 0.88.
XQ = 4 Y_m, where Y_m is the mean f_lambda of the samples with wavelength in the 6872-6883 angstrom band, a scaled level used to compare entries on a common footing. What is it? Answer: 143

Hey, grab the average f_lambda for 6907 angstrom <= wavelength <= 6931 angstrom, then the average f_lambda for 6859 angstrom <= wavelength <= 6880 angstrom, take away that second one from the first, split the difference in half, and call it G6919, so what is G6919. 1.5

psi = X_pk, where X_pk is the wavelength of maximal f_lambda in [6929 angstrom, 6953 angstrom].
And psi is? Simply 6949.5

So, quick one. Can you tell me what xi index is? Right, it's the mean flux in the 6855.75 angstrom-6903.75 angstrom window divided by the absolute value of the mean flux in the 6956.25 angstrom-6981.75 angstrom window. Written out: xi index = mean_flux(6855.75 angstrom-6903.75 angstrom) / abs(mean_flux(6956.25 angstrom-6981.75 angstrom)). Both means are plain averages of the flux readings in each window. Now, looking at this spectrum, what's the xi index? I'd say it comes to 0.85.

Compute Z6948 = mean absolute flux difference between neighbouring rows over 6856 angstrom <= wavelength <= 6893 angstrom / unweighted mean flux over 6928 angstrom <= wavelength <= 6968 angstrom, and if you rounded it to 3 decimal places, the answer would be 0.048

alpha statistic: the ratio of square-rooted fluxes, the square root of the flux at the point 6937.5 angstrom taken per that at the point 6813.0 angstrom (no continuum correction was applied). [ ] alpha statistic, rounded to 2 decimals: 1.04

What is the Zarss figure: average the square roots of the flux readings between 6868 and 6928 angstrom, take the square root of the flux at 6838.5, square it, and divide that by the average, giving 5.86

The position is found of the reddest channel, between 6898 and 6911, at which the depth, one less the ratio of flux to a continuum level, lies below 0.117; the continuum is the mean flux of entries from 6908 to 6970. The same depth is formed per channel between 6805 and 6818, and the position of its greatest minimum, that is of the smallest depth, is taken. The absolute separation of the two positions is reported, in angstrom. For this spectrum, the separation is 97.5 angstrom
